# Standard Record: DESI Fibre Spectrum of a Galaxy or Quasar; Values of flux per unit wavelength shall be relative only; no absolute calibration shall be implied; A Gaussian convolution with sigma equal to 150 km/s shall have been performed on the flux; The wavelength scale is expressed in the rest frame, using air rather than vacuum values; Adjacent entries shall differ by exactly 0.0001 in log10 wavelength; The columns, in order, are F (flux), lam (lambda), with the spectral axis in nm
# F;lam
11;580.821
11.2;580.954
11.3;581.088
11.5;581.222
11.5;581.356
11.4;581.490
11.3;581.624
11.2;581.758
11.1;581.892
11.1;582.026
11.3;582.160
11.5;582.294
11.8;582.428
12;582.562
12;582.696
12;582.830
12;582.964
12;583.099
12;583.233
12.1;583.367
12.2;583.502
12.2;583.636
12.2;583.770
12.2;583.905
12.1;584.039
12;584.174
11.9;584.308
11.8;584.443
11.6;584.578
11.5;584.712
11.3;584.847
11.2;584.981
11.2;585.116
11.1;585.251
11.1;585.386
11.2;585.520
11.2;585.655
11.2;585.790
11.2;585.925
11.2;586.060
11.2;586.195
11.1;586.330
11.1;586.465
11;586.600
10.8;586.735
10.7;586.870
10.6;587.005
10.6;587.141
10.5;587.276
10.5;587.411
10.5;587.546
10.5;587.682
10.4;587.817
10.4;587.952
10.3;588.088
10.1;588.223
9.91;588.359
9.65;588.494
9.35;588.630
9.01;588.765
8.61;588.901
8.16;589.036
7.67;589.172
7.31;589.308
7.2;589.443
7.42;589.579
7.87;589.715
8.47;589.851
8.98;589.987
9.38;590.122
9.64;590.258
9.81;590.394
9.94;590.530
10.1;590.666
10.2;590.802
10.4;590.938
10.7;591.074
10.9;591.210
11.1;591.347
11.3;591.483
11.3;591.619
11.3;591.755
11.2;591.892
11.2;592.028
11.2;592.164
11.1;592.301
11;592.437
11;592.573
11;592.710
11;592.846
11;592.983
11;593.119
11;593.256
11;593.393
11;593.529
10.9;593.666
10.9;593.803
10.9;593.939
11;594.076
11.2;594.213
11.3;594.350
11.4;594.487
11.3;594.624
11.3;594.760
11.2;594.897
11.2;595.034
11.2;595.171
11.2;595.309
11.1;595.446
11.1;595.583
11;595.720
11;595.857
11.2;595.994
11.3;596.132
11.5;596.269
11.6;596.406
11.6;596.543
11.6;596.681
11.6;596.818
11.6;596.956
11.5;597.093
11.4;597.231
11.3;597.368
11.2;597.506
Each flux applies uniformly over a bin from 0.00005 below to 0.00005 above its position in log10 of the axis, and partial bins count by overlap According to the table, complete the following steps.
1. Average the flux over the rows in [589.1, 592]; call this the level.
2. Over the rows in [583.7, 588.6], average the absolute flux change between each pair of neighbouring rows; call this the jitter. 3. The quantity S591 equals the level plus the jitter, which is 9.7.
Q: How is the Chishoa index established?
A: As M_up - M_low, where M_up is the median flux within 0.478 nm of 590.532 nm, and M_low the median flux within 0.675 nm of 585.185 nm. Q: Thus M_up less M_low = -1.3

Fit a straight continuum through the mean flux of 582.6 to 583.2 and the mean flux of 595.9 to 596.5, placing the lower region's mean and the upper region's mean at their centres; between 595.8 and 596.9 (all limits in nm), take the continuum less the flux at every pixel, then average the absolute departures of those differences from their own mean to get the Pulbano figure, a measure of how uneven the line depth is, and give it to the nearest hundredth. 0.21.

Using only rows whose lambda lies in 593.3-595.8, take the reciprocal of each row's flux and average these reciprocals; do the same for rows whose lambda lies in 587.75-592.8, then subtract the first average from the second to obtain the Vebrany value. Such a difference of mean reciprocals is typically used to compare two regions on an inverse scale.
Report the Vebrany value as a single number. 0.013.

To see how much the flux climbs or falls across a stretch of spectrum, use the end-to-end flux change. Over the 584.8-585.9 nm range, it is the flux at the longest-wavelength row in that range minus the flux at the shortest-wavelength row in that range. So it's -0.10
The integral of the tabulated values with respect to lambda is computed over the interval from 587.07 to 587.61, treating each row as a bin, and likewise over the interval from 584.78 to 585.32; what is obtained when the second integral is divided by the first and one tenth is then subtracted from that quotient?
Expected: 0.96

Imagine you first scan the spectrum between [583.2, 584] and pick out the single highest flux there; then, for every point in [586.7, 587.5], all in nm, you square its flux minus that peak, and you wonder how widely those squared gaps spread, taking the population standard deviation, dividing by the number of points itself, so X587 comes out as 0.33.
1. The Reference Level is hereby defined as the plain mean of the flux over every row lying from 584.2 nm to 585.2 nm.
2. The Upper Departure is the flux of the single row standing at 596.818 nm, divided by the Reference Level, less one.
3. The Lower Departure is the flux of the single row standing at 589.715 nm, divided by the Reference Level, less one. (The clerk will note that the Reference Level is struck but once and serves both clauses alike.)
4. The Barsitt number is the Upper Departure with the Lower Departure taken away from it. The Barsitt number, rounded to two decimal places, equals 0.32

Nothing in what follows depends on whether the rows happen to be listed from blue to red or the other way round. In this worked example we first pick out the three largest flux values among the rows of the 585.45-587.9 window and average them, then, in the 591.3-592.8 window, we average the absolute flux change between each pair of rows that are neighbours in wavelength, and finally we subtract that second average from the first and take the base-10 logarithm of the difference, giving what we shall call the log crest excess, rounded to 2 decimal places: 1.05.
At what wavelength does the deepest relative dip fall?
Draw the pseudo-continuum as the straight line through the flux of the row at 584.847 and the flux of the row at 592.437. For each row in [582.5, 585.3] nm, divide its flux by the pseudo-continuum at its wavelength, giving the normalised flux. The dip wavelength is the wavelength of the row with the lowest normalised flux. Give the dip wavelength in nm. 585.251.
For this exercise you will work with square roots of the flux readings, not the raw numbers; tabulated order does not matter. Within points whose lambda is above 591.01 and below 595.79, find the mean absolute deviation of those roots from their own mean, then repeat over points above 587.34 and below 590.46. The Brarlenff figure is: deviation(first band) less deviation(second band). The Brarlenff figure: -0.14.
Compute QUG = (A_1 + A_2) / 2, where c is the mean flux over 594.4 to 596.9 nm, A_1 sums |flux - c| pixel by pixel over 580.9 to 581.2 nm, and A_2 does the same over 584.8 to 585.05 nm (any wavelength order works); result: 0.1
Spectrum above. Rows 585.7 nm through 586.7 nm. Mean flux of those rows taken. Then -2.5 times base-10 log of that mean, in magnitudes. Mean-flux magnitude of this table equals -2.62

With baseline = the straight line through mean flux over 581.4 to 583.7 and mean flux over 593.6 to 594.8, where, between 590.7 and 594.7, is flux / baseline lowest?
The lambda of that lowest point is 590.802 nm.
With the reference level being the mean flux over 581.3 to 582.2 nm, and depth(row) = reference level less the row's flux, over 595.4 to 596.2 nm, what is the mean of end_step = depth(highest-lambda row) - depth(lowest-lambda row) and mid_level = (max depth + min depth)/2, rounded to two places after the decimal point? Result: -0.04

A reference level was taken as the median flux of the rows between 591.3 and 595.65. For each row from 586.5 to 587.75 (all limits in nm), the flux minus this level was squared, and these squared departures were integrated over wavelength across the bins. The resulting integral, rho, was 0.30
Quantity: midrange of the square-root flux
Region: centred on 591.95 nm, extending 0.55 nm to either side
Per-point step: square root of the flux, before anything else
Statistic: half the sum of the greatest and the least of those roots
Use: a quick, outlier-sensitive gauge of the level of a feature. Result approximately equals 3.34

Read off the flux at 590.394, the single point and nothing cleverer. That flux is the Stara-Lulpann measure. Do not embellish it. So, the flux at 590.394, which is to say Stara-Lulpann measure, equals 9.81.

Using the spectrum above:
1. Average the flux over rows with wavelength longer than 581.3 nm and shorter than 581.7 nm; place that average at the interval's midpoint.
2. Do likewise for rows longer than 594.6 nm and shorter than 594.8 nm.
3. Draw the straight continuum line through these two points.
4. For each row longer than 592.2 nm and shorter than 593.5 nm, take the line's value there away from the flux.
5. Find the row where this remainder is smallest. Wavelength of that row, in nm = 592.437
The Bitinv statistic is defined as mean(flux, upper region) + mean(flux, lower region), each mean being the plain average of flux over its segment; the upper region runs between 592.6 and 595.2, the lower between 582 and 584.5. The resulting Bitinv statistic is 23.0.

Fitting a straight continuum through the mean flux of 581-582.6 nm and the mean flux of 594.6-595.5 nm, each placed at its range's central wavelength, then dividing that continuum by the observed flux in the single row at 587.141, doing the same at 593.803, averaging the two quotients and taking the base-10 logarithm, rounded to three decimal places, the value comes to 0.021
